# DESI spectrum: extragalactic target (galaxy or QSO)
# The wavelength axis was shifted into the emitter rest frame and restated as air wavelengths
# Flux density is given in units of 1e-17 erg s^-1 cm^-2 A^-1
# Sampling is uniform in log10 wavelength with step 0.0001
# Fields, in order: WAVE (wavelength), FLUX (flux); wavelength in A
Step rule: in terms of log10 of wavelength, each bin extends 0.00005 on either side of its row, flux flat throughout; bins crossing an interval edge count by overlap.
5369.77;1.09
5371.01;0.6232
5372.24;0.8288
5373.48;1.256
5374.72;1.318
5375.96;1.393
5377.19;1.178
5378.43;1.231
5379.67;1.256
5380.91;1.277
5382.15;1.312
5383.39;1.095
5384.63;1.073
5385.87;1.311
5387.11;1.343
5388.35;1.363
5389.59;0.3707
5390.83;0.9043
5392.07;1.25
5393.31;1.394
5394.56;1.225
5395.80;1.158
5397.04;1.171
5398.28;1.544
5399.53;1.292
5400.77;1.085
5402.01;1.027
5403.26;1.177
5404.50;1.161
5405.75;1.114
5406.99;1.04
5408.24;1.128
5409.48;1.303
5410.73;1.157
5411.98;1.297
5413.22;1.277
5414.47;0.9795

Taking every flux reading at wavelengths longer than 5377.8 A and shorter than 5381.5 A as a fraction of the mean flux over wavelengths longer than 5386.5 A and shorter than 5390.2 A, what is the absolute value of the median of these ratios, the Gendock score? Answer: 1.22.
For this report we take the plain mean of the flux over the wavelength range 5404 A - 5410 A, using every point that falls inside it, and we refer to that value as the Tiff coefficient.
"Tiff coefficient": 1.15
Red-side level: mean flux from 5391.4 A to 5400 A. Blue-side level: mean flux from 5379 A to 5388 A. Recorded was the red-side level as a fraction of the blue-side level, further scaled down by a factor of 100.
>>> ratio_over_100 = 0.0104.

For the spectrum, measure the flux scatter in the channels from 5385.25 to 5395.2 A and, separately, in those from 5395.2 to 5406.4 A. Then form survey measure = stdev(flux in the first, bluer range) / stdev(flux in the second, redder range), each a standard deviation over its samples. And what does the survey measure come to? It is 2.3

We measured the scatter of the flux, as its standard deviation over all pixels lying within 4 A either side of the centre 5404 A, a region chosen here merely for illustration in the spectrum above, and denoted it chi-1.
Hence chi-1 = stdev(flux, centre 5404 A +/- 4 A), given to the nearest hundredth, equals 0.06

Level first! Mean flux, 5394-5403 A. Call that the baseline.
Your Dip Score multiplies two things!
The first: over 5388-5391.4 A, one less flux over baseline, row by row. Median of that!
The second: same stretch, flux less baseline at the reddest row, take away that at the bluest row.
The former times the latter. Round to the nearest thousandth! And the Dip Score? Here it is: -0.117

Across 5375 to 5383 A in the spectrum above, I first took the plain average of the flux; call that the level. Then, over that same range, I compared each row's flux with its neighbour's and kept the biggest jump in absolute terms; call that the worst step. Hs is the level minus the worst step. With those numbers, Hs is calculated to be 1.06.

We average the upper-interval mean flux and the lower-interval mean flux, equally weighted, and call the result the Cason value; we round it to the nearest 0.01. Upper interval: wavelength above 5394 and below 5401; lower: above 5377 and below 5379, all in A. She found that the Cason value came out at 1.23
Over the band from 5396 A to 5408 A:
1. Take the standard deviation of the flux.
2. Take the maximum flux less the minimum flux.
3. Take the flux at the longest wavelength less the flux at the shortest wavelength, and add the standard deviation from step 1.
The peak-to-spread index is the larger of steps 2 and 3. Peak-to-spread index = 0.5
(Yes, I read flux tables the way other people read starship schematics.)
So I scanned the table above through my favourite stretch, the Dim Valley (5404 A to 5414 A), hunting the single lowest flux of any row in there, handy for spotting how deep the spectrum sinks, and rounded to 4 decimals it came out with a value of 1.0400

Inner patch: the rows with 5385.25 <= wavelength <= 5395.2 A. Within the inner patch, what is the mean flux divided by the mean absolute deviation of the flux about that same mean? 5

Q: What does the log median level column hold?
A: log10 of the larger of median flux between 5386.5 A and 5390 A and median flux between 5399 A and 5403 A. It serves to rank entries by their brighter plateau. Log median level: 0.128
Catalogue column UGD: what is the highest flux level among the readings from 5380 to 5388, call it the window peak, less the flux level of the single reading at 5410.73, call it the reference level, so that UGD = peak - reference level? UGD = 0.19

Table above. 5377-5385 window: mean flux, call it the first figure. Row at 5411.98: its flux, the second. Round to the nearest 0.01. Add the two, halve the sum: 1.25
